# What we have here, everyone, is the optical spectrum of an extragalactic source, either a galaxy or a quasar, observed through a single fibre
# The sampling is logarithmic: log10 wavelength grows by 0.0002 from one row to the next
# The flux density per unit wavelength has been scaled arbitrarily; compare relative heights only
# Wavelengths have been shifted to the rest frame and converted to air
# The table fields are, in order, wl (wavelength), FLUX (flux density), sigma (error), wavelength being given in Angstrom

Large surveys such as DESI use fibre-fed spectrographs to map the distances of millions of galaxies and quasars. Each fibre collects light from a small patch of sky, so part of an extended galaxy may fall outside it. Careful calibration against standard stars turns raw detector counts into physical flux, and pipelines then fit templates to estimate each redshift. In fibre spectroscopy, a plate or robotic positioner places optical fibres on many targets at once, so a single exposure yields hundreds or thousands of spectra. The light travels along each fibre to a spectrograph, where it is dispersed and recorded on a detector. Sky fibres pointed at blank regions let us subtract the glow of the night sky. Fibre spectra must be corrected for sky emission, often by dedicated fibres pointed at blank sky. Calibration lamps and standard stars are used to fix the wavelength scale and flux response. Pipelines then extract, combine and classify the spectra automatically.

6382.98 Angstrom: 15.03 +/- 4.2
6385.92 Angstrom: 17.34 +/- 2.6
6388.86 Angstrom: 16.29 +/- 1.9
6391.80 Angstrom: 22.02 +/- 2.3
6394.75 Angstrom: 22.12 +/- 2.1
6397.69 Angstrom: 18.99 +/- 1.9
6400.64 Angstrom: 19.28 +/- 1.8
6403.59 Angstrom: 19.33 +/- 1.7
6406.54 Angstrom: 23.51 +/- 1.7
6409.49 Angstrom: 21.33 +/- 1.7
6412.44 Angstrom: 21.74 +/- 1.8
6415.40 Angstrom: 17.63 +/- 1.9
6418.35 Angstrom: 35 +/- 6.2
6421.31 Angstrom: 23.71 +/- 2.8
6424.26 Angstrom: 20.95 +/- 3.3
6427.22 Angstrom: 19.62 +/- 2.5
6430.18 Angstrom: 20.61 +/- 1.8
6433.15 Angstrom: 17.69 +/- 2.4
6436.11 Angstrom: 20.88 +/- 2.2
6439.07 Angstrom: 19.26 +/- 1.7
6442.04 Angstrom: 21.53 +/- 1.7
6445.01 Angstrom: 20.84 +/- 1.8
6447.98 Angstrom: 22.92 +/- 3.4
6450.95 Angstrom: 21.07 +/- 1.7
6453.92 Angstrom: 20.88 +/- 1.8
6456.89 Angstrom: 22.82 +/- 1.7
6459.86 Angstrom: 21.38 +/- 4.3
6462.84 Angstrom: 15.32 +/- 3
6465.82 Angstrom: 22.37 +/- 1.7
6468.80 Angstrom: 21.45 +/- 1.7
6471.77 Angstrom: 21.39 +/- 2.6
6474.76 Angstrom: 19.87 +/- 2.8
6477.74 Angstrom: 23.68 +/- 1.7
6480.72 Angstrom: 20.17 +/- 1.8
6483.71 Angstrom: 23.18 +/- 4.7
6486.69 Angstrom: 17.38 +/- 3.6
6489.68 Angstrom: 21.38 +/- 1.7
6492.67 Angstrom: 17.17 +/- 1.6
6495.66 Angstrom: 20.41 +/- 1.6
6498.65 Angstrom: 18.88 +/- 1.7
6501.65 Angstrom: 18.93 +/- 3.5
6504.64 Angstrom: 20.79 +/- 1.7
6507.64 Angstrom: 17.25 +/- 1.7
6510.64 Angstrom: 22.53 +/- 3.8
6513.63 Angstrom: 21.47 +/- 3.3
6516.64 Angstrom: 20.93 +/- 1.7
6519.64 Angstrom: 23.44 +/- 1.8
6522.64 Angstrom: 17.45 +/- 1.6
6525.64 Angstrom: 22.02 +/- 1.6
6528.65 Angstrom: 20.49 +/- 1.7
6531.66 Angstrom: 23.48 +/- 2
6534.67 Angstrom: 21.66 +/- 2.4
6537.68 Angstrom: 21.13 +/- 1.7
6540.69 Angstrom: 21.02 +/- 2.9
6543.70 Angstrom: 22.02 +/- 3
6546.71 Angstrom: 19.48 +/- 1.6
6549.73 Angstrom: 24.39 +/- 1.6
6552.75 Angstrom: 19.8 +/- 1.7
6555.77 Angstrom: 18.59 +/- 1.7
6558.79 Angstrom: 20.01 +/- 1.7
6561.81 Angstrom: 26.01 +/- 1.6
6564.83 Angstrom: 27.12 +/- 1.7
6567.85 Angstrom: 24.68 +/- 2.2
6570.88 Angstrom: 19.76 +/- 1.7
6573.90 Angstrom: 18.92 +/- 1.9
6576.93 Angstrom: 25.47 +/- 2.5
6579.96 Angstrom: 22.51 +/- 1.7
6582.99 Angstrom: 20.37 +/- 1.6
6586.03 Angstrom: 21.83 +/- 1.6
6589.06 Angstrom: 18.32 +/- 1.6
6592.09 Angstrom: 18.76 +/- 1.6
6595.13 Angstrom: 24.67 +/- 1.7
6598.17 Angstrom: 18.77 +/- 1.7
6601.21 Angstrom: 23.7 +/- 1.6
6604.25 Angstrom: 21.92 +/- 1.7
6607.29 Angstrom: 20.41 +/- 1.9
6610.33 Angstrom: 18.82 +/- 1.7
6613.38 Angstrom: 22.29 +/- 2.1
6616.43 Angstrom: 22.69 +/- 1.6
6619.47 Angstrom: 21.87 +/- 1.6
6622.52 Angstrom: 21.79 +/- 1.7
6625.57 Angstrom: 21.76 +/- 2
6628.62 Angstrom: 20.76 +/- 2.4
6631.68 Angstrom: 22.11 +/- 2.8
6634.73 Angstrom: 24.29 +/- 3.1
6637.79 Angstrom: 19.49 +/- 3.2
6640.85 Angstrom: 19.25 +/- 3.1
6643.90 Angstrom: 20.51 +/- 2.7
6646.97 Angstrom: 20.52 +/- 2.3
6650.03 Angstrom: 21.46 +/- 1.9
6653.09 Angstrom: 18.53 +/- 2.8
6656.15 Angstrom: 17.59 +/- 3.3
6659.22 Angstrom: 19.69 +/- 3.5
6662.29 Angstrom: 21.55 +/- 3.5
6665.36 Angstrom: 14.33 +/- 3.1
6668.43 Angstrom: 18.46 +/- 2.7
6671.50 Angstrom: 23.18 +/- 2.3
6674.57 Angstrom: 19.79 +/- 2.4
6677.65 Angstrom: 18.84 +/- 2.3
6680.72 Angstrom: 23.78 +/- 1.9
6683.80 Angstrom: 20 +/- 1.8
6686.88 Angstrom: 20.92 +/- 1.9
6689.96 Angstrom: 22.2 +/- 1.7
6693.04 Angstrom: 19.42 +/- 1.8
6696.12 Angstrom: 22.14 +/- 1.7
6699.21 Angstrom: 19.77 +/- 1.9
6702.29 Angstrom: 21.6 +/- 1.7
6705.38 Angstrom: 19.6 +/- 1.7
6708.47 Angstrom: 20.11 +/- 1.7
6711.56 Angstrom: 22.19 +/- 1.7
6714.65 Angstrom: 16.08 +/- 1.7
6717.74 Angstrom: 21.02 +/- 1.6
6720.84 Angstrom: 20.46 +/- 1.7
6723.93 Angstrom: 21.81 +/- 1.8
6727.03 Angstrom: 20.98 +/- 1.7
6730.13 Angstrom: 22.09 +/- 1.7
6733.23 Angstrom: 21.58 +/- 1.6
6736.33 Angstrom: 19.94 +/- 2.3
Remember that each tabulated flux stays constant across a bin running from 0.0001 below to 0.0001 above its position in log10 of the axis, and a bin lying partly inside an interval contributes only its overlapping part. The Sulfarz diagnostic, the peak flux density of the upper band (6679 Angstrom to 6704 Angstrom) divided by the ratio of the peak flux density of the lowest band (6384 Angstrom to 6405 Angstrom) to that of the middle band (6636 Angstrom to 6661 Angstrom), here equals 23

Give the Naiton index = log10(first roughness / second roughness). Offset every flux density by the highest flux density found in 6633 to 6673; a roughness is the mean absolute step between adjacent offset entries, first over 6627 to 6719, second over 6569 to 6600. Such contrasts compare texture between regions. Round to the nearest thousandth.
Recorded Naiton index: -0.104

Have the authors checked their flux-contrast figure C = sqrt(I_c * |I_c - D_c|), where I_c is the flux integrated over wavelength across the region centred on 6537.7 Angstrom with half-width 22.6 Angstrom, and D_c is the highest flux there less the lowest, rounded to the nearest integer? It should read 948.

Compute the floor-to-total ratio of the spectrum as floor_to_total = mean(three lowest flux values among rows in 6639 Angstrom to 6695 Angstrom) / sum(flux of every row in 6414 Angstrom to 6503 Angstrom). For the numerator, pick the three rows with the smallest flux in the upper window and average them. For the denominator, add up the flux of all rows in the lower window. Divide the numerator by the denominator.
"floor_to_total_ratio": 0.027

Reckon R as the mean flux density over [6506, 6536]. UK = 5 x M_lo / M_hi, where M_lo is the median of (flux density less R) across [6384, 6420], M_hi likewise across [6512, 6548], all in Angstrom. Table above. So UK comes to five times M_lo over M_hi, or -16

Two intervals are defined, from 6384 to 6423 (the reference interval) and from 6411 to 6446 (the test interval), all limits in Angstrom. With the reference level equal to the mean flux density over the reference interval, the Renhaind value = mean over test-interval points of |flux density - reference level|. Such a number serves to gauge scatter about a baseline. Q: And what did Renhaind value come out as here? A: 2.5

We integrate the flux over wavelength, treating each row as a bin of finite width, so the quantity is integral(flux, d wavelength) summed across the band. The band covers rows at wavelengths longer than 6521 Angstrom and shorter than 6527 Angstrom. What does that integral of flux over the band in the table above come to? 119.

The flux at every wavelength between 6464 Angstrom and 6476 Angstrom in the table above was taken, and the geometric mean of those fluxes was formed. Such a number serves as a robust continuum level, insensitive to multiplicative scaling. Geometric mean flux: 21.3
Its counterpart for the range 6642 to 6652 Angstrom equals 20.8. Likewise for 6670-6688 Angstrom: 21.0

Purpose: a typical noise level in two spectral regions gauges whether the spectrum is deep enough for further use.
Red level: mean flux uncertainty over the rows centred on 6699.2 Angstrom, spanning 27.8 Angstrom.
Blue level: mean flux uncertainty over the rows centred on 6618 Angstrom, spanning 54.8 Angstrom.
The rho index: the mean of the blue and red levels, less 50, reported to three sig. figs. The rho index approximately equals -48.1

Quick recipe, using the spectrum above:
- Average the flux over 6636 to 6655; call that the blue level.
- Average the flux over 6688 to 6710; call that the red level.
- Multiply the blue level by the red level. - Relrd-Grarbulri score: 413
